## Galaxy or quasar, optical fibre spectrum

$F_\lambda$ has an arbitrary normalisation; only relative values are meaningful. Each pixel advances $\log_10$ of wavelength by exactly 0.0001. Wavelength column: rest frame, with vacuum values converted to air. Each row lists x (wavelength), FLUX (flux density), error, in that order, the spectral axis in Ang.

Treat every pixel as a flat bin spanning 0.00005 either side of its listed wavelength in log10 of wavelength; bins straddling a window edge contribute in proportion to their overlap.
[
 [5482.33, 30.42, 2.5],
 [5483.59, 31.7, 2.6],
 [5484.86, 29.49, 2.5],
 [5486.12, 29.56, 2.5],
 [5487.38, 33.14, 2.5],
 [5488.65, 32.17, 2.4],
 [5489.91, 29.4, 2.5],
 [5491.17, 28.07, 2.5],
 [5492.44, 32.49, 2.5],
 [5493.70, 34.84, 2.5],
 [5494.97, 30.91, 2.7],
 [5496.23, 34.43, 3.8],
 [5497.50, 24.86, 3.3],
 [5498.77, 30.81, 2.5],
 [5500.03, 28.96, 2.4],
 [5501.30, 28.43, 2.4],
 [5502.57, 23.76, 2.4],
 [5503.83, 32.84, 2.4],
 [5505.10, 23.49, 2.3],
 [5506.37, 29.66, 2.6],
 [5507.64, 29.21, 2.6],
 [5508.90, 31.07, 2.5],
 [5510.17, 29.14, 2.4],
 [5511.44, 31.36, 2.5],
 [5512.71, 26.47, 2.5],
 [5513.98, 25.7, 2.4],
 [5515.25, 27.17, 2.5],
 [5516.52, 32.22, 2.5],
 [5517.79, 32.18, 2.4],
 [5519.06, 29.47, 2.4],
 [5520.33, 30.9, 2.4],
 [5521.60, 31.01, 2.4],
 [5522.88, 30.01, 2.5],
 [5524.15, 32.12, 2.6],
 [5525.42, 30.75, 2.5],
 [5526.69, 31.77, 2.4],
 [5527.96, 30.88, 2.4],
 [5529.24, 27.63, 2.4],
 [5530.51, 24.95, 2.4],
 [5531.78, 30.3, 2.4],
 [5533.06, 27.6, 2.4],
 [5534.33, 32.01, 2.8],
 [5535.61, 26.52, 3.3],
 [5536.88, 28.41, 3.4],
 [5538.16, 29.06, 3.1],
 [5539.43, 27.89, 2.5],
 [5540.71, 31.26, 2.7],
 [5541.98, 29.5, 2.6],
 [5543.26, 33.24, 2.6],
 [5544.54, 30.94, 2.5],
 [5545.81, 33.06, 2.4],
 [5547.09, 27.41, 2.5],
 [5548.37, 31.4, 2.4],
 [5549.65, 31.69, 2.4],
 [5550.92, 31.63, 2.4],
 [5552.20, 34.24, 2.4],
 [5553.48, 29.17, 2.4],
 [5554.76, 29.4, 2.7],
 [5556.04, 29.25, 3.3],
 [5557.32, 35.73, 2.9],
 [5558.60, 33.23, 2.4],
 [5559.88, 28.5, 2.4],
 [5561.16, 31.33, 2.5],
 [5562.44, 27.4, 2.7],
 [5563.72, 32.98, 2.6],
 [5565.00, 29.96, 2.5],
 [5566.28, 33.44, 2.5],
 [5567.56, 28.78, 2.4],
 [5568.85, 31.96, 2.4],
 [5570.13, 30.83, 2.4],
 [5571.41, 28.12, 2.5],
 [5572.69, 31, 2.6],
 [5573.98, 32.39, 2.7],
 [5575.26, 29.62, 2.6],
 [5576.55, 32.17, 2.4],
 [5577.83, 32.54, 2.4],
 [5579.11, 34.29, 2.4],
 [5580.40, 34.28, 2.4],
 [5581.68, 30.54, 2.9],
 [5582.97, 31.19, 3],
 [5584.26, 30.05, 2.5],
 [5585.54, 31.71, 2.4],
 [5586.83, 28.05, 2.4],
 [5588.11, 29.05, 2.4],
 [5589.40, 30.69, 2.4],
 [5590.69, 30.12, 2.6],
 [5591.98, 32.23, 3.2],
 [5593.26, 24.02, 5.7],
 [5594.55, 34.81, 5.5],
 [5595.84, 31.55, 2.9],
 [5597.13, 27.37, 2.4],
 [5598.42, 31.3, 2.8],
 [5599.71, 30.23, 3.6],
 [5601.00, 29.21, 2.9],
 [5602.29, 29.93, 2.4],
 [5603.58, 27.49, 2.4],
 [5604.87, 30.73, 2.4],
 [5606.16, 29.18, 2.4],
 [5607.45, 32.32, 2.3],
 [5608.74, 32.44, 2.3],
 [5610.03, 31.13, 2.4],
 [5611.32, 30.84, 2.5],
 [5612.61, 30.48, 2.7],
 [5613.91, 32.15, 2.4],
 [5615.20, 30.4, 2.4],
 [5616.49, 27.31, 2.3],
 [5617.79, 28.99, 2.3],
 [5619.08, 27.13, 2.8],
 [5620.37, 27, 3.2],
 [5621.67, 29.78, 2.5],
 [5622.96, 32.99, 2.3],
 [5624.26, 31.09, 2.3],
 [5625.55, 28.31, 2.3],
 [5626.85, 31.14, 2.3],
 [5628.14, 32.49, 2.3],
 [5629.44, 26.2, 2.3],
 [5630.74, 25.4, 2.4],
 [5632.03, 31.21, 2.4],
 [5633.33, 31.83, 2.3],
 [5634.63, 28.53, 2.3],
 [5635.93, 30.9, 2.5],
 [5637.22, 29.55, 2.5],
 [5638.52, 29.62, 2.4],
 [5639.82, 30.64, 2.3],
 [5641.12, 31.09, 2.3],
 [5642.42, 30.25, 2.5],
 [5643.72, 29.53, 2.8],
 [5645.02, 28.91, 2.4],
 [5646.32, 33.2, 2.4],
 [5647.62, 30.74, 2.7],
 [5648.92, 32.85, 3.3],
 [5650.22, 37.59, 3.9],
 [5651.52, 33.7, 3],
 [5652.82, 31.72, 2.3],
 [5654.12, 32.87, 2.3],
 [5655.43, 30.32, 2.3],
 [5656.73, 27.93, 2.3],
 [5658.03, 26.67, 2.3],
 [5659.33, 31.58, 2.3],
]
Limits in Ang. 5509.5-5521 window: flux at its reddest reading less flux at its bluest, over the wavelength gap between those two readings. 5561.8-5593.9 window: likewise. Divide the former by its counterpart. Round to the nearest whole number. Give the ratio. -2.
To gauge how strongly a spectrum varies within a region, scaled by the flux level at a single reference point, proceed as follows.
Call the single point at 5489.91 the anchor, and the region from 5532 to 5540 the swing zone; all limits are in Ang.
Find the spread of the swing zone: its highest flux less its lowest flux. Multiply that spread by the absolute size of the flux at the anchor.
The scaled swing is 161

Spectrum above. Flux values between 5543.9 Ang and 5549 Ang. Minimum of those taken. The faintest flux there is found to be 27.41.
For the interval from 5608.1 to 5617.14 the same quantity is 27.31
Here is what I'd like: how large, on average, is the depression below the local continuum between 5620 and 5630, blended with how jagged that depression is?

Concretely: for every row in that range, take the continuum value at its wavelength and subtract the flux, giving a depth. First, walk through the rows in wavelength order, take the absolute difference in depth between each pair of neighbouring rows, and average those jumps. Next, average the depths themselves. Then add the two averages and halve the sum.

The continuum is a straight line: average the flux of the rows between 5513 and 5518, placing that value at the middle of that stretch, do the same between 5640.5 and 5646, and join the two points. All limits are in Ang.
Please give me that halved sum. 1.5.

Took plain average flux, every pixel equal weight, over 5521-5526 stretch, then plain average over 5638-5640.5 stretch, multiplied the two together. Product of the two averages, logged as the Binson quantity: 933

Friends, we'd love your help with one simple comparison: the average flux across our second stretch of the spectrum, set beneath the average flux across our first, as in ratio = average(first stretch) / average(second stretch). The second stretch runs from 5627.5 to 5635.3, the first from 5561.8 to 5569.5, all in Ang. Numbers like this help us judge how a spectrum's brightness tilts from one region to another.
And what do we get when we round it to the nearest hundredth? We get 1.05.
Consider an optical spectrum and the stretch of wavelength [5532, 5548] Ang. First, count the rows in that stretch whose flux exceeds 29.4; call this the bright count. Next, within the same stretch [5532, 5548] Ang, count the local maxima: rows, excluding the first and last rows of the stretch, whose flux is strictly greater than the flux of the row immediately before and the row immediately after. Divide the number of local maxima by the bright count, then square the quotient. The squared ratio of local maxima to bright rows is 0.7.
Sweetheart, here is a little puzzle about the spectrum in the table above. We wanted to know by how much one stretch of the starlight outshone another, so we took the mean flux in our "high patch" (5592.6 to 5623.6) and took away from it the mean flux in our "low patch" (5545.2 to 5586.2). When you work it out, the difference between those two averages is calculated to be -1.3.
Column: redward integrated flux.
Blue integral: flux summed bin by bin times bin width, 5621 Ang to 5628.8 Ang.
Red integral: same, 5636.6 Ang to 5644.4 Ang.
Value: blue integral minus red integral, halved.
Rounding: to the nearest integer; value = 3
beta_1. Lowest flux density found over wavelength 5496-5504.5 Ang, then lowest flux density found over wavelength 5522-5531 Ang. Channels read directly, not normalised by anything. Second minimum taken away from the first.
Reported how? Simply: -1.2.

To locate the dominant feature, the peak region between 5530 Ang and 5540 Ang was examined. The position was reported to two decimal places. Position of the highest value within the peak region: 5534.33 Ang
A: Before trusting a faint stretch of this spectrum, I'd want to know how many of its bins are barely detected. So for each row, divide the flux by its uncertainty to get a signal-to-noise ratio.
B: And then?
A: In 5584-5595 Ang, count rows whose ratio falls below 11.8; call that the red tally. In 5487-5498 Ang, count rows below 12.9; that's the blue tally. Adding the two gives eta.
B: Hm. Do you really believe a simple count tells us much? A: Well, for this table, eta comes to 10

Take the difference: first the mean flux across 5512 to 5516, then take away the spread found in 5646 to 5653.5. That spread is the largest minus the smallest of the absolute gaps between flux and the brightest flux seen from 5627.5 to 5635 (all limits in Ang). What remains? 22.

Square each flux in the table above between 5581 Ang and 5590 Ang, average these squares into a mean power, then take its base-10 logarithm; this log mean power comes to 2.96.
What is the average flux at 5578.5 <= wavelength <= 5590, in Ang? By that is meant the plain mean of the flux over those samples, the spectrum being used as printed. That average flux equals 31.1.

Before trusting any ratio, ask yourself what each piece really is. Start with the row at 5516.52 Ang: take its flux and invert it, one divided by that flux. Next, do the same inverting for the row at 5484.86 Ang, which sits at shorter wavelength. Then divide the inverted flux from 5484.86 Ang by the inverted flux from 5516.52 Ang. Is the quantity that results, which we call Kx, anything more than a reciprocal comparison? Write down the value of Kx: 1.09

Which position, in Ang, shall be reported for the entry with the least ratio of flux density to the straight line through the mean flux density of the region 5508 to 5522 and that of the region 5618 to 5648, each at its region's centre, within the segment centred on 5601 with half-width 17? 5593.26 Ang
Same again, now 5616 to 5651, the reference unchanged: 5630.74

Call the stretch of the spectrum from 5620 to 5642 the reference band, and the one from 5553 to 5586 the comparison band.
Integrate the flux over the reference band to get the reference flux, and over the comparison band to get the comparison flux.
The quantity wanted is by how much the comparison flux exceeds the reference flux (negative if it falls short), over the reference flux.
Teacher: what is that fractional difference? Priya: 0.6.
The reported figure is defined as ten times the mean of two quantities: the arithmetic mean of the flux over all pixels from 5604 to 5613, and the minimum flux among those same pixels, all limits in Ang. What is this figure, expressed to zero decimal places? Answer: 301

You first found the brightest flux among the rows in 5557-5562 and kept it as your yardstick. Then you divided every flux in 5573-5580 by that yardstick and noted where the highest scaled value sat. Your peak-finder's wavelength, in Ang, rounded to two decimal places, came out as 5579.11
